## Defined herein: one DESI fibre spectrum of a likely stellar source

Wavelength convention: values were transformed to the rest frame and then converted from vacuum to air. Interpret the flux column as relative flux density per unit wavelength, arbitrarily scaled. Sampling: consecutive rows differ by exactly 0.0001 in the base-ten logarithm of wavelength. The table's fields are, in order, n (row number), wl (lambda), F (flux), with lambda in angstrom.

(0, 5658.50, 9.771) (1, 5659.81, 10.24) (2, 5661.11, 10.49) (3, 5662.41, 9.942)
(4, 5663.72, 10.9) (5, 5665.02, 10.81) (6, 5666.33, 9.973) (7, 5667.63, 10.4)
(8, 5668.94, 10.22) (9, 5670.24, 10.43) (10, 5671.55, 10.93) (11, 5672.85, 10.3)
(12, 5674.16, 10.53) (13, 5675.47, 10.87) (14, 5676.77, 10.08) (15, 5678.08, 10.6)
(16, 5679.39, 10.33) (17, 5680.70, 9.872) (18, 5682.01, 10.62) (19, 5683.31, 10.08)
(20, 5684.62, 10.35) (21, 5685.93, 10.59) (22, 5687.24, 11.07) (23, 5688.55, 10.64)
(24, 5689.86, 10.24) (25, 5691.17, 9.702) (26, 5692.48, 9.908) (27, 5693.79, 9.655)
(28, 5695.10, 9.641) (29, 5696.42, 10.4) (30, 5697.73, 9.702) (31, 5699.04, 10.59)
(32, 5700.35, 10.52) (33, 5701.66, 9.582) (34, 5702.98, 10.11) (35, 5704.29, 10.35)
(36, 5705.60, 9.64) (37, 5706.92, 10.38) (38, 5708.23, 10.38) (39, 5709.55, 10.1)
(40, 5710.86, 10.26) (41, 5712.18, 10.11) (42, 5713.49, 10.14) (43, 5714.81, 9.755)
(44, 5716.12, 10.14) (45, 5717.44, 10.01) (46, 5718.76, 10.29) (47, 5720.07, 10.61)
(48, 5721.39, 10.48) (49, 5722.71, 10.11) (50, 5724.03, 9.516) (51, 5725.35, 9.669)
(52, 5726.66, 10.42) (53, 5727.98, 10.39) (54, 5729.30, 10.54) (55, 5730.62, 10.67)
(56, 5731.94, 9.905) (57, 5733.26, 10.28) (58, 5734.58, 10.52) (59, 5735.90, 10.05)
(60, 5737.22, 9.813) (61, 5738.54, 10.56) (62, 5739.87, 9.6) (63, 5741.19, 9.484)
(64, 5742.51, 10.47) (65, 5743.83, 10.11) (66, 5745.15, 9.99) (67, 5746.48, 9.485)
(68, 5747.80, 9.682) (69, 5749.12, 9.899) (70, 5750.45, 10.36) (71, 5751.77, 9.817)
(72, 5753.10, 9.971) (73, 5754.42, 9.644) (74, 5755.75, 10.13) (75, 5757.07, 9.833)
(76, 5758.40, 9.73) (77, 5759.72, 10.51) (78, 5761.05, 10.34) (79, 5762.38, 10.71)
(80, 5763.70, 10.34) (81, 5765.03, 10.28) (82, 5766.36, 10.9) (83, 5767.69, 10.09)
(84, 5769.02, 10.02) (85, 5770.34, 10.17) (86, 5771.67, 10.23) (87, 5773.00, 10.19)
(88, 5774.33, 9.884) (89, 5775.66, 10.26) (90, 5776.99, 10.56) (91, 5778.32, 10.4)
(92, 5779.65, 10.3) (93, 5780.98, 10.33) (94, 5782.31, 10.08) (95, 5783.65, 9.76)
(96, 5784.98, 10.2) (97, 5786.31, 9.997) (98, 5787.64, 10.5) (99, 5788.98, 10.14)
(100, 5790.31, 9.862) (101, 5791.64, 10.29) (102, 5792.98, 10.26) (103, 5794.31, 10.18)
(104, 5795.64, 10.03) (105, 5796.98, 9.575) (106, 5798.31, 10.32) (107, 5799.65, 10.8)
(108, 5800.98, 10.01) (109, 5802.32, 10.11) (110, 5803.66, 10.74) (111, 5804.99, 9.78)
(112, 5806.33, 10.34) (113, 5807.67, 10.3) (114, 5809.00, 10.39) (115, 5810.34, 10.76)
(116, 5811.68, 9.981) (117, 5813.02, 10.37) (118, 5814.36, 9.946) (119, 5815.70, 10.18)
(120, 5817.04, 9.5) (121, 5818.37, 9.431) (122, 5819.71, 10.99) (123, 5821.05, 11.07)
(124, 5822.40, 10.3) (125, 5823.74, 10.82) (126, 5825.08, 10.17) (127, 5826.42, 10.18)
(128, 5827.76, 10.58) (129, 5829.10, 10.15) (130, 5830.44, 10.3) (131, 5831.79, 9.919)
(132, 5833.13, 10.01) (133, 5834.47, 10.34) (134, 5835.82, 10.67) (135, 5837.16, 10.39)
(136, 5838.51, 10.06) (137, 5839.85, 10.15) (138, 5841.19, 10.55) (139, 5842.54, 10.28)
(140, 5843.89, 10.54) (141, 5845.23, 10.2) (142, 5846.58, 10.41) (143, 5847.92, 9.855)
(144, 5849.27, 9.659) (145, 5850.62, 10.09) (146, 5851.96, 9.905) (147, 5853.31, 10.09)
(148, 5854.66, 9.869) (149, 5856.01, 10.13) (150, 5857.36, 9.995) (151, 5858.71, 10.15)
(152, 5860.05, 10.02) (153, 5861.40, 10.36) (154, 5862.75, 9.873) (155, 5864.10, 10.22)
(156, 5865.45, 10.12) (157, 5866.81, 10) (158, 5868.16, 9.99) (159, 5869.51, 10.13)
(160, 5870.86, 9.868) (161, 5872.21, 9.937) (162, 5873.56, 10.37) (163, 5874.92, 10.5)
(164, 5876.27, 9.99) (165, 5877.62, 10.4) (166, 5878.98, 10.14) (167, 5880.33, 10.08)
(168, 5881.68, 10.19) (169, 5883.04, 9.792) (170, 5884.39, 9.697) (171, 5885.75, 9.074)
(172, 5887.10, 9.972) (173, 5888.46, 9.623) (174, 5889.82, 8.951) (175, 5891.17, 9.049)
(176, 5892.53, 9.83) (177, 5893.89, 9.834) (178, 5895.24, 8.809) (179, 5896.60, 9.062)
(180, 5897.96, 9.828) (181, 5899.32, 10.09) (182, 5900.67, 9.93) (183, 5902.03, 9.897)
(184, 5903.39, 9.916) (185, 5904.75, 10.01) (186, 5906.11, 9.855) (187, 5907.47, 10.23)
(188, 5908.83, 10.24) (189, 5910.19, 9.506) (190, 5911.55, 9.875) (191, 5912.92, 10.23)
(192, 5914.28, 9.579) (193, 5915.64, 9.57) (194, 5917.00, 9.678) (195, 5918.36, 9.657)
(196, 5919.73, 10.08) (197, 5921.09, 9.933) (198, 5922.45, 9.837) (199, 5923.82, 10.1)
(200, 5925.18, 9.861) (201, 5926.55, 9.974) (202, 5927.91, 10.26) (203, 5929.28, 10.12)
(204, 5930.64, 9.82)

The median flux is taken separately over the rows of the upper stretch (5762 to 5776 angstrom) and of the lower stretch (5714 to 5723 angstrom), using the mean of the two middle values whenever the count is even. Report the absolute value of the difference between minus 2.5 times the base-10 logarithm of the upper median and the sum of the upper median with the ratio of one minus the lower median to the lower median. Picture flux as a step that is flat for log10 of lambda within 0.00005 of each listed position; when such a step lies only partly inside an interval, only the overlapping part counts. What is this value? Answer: 11.9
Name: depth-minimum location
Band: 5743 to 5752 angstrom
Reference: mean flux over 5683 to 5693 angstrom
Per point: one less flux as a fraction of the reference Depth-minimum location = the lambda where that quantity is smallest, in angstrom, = 5750.45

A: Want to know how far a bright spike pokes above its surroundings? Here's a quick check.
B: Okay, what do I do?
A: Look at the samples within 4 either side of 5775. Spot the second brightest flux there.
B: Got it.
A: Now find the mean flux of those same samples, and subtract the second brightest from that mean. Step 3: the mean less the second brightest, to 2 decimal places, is -0.15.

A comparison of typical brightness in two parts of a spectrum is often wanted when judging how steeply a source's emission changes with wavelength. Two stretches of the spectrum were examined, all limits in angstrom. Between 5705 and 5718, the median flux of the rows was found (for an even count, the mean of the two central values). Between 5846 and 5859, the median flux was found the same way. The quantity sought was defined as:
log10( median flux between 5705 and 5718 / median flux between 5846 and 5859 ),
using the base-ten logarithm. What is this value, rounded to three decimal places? 0.004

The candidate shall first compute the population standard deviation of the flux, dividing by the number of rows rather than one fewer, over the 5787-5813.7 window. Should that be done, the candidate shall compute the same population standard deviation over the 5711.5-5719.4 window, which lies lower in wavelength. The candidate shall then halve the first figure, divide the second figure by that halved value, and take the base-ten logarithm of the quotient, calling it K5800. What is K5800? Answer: 0.02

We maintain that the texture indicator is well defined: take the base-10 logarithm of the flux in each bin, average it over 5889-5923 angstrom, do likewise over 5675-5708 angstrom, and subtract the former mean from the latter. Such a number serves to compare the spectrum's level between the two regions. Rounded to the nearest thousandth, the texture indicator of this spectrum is 0.021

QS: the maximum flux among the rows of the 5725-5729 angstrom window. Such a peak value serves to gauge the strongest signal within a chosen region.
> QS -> 10.42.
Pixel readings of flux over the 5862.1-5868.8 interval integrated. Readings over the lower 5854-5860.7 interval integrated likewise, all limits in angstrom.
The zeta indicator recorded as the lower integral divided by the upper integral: 1.00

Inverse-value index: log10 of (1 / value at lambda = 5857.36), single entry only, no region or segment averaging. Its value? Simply -1.00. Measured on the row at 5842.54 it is -1.01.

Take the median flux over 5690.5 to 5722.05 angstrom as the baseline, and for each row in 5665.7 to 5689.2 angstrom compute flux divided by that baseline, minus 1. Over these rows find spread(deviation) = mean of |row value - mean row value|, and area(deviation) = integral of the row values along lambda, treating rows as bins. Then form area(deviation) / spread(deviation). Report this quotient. 28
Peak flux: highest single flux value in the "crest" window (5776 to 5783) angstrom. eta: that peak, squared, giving 112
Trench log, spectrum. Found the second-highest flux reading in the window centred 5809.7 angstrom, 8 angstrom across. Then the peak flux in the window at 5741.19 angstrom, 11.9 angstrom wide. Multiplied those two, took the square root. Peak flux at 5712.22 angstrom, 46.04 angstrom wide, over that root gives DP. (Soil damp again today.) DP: 1.02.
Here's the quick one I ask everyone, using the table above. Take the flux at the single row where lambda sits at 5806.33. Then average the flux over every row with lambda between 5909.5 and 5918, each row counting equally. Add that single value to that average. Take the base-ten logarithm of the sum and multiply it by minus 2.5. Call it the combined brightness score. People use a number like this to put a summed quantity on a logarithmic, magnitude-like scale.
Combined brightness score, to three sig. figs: -3.26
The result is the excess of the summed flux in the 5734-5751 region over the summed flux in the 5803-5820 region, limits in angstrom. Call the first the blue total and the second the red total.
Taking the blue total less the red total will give -2.7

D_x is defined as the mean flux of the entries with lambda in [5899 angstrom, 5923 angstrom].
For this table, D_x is 9.9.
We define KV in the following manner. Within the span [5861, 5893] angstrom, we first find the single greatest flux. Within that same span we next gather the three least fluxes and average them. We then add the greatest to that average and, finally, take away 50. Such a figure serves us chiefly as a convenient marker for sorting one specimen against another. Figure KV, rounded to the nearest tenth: -30.5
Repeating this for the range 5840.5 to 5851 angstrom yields -29.6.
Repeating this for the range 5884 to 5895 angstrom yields -31.0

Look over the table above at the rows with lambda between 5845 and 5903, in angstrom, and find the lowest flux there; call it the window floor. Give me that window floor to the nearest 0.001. 8.809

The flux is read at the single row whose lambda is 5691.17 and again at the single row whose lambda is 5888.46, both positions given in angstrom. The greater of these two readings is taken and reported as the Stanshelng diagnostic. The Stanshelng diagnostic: 9.7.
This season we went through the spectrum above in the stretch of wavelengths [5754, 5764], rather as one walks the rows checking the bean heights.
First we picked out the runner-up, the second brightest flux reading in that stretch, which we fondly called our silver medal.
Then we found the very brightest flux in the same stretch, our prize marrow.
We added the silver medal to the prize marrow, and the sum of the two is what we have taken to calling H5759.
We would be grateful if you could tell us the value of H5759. 21.2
